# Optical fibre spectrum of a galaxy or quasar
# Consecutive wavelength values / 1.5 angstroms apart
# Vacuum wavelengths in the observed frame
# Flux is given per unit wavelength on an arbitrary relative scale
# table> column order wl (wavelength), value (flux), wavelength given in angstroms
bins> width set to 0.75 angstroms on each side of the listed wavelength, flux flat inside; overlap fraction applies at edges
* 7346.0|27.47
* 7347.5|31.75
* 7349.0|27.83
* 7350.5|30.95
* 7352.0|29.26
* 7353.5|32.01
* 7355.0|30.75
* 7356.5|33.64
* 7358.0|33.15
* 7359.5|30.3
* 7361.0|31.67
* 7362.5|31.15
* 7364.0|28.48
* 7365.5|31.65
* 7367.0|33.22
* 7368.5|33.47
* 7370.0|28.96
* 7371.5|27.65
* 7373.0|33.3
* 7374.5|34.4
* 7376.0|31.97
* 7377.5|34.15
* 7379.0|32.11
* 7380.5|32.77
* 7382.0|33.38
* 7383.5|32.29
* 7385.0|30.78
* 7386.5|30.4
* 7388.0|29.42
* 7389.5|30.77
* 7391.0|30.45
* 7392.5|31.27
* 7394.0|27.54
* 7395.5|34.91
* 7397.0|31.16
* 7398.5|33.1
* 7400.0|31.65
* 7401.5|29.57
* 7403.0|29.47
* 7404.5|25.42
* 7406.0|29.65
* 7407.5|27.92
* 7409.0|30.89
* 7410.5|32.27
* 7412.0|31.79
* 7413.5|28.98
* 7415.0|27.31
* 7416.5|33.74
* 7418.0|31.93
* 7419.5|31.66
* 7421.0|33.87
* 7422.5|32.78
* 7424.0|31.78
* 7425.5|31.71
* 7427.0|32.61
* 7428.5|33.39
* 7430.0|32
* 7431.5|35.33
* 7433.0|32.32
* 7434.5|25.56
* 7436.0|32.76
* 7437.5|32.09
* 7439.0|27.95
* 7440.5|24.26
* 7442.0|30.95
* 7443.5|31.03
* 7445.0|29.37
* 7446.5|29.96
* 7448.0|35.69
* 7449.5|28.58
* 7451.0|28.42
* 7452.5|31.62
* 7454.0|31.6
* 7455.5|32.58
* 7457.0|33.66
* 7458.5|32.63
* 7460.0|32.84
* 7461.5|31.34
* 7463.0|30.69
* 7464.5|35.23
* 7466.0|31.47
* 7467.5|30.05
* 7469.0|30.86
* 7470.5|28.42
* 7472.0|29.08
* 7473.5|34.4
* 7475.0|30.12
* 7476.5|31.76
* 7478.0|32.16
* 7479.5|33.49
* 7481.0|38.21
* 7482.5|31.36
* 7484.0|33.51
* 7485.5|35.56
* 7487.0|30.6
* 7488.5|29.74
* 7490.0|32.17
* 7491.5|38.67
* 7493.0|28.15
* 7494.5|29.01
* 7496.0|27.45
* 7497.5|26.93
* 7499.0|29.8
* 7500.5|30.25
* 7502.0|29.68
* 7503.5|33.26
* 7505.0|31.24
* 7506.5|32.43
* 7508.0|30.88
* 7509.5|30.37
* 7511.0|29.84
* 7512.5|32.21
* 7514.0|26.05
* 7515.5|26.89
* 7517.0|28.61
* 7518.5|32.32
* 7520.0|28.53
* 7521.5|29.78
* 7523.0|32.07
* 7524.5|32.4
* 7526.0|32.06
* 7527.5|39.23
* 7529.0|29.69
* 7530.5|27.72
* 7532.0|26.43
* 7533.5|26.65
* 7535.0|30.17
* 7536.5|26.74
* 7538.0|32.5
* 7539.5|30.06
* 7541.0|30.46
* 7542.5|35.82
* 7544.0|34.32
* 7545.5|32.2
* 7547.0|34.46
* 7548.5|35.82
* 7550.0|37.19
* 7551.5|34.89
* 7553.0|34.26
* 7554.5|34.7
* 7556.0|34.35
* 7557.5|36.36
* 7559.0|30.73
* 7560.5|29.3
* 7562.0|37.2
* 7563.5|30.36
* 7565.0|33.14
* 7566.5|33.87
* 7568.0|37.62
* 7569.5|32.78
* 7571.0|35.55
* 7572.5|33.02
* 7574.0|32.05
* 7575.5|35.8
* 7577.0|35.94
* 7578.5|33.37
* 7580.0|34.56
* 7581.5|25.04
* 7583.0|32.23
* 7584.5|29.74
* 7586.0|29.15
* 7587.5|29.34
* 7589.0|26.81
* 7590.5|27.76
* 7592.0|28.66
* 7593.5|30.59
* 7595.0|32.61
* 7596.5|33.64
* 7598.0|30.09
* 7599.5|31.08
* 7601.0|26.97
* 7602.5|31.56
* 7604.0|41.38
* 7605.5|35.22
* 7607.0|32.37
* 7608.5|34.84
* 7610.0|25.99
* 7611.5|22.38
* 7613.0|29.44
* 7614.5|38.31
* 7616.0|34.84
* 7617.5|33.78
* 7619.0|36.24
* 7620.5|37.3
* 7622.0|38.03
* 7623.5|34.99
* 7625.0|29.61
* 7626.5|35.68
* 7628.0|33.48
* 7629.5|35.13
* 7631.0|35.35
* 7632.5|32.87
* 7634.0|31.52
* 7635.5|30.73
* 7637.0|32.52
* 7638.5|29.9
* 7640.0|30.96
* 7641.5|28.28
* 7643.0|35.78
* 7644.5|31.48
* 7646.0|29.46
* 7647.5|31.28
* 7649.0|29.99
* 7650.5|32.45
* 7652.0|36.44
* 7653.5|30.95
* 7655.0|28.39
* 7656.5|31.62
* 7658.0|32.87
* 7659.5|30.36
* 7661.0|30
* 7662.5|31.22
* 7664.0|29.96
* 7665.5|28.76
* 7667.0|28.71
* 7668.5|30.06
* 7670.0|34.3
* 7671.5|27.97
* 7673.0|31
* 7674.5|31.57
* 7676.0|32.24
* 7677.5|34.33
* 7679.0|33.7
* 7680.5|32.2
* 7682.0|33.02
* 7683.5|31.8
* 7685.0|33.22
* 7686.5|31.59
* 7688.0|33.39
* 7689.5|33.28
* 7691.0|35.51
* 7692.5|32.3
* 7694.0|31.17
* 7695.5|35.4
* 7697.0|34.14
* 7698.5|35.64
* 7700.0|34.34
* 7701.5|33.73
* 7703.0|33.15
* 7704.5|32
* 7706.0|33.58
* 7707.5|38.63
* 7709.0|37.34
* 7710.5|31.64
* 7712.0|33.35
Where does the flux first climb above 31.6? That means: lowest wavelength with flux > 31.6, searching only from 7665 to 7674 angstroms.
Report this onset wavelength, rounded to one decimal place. 7670.0 angstroms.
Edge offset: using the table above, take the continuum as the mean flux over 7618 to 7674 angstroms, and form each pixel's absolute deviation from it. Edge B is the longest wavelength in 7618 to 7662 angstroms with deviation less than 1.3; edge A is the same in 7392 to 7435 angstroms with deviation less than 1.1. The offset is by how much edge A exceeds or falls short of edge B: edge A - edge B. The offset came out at -225.0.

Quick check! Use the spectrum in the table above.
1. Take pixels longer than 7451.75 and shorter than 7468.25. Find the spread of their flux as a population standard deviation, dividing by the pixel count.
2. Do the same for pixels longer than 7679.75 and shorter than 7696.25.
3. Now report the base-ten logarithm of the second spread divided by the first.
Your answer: 0.0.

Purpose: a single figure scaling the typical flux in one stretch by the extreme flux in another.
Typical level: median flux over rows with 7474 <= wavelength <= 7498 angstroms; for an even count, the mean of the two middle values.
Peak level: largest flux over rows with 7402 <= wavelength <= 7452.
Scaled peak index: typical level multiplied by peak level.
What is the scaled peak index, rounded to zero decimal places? 1126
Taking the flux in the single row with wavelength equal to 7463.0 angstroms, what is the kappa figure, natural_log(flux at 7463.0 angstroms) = 3.42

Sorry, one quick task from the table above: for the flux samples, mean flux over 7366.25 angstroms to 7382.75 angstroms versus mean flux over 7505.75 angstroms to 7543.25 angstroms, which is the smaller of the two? 30.4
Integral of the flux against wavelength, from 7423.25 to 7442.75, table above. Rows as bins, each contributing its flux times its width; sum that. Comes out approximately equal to 604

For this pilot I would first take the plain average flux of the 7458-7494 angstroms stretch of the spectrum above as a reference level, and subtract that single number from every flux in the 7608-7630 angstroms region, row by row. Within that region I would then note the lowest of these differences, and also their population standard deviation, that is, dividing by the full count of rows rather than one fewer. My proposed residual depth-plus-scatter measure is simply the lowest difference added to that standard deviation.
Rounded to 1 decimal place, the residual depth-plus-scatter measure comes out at -5.4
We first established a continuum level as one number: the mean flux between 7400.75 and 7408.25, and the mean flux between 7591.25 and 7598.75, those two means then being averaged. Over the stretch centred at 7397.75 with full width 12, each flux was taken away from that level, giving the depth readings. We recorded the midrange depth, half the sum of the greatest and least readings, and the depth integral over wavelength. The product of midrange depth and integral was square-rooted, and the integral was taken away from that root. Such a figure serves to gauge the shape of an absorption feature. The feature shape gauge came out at 21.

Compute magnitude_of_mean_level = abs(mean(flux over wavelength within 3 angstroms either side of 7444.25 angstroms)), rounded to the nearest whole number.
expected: 30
